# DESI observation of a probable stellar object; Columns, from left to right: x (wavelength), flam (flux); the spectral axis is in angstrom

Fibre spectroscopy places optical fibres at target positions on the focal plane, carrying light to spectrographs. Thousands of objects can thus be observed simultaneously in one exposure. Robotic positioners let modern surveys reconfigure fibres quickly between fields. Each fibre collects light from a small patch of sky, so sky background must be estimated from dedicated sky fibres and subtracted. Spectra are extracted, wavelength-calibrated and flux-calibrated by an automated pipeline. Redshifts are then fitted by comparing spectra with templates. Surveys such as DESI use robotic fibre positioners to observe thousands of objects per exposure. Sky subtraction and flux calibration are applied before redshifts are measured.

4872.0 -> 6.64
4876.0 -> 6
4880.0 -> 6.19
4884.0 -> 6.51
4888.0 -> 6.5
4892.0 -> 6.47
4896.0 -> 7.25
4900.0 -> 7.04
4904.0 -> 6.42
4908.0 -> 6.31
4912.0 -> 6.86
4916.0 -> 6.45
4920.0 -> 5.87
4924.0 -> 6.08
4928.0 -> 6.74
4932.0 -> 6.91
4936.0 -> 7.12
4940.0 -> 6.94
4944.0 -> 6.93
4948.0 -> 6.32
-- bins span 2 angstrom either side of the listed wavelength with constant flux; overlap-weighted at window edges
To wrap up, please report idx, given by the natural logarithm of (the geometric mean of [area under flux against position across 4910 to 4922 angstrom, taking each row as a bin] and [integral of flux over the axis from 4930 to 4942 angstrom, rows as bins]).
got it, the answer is 4.38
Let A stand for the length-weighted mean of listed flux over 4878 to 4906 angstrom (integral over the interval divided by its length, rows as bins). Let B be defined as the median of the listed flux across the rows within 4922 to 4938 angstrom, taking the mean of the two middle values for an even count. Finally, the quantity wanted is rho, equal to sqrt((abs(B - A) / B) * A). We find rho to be 0.44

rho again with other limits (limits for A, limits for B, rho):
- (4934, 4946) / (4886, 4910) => 0.74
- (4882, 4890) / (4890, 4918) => 0.19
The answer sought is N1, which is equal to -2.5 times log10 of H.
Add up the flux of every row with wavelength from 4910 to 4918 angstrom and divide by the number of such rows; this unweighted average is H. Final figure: -2.06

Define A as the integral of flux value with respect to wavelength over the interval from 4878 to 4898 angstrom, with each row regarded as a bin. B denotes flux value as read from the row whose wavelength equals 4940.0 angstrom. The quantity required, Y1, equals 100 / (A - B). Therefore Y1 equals 0.80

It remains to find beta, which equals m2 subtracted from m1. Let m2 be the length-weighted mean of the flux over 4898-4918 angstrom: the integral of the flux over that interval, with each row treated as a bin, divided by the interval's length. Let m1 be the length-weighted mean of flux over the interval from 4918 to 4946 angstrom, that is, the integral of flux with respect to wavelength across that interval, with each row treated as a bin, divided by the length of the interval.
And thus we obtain 0.0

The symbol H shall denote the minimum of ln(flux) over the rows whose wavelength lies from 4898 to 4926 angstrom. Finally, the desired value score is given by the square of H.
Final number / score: 3.132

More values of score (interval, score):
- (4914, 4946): 3.132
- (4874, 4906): 3.210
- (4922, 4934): 3.258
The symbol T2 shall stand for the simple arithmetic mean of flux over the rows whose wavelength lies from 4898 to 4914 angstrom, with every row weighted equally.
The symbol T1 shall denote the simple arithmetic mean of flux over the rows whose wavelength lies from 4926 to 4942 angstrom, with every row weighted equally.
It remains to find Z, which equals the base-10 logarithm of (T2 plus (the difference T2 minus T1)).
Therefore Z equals 0.805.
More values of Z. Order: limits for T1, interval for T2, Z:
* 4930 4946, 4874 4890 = 0.750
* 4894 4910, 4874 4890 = 0.767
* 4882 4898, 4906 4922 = 0.783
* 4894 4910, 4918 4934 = 0.781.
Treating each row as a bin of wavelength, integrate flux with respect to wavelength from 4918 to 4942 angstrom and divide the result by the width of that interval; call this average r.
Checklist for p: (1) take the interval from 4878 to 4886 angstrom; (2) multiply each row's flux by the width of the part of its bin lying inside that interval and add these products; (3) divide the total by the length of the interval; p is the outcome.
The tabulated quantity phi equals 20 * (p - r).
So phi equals -5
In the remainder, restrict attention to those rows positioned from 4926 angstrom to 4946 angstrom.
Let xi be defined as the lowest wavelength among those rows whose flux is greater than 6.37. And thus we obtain 4928.0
